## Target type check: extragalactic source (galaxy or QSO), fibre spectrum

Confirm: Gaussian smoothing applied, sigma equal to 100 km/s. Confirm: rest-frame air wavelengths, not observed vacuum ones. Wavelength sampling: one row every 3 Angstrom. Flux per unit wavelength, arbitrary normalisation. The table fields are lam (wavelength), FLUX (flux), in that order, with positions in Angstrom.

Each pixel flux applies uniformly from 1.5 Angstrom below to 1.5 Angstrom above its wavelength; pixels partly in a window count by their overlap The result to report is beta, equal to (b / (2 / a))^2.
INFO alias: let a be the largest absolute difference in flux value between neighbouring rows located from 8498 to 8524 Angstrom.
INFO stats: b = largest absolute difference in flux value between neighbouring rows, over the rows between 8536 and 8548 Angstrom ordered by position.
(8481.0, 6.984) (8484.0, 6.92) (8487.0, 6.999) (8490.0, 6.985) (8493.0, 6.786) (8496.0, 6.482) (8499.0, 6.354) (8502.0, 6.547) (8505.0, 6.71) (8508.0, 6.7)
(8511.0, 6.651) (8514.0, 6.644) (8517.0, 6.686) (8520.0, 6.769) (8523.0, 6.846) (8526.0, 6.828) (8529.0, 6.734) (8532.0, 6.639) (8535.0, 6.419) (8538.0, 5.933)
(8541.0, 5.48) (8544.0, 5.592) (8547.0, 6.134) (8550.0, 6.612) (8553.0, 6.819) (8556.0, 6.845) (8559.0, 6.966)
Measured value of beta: 0.003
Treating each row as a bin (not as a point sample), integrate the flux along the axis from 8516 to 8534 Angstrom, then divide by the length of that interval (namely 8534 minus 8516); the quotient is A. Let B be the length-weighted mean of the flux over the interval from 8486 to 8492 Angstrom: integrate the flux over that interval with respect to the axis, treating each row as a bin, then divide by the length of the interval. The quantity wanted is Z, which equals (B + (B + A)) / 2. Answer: 10.35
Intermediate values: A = 6.74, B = 6.97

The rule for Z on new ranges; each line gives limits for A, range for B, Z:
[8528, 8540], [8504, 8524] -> 9.90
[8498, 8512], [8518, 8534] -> 10.05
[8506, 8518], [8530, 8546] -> 9.37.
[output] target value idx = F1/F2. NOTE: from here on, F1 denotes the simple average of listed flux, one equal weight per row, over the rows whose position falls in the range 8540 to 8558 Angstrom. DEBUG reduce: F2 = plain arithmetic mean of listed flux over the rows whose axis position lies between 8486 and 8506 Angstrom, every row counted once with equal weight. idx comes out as 0.93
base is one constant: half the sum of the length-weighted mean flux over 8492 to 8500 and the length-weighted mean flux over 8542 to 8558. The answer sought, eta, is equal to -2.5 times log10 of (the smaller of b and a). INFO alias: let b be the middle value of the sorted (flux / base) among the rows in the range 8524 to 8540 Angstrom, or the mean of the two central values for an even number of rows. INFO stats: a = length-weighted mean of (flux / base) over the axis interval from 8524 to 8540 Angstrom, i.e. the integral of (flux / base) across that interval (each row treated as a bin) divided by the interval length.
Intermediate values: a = 1.004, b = 1.03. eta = 0.00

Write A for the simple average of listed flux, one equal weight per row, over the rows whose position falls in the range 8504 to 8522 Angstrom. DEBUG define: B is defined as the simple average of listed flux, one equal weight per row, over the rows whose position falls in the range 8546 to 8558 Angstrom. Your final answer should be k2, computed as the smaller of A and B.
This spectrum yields 6.60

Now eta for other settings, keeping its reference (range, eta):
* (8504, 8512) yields -0.04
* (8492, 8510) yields -0.02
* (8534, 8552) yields 0.07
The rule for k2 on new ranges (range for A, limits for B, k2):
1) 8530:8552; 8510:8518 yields 6.12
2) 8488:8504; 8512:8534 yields 6.63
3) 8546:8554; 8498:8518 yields 6.52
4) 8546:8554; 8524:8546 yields 6.23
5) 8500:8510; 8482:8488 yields 6.65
